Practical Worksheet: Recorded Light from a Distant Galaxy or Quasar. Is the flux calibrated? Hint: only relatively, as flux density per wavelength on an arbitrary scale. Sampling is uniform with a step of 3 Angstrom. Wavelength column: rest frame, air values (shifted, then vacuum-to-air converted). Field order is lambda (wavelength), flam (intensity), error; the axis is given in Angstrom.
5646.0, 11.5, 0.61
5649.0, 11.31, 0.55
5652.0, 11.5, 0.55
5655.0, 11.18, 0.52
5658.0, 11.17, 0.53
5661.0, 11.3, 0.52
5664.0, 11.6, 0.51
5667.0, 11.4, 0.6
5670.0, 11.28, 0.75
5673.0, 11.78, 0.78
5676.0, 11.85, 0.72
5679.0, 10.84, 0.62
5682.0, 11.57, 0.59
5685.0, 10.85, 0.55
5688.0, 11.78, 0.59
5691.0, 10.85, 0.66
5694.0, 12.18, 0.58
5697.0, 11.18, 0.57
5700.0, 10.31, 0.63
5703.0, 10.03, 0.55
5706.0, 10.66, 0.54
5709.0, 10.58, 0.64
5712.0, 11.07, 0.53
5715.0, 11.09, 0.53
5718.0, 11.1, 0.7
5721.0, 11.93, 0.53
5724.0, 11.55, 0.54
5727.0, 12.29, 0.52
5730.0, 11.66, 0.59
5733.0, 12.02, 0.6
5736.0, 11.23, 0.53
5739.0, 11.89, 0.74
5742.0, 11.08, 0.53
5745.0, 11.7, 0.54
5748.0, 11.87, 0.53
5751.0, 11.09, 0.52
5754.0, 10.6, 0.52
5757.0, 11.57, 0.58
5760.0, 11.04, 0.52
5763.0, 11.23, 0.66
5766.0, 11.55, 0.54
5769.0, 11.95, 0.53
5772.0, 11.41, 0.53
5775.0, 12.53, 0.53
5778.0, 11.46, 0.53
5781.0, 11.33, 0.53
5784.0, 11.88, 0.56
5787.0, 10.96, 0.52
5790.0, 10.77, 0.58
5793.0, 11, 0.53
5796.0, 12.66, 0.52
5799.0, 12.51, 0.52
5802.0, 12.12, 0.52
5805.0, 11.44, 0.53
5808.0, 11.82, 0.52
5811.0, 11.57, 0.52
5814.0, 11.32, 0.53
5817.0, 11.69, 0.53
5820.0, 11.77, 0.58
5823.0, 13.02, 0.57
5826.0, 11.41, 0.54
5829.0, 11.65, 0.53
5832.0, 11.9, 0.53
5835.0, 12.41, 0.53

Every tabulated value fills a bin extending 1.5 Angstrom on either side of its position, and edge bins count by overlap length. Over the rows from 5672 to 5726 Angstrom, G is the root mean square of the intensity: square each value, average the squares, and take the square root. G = 11.2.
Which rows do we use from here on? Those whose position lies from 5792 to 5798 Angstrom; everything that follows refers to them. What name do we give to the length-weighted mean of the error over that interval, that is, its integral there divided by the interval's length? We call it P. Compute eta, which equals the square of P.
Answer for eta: 0.275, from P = 0.52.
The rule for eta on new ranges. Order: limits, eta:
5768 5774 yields 0.281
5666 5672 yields 0.476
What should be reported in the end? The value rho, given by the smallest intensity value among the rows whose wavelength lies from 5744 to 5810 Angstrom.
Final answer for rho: 10.6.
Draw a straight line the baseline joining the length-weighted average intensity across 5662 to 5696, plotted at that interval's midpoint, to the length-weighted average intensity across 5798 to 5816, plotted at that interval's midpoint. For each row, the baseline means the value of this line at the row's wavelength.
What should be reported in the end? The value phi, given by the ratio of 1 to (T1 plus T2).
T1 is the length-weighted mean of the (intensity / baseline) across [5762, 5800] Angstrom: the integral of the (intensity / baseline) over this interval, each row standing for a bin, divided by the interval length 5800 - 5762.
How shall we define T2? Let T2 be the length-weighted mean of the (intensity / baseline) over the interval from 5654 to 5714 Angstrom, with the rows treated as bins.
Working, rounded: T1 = 0.9932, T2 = 0.975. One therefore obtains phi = 0.508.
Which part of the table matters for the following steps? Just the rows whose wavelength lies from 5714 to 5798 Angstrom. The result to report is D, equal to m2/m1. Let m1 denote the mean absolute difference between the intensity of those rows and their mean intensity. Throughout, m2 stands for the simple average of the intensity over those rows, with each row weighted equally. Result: 28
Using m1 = 0.42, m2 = 11.5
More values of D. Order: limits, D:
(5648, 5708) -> 28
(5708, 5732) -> 25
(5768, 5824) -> 25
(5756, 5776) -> 32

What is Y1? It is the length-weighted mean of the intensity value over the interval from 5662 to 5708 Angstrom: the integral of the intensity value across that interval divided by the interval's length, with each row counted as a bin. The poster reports 11.2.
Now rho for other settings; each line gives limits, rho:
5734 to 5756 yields 10.6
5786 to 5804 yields 10.77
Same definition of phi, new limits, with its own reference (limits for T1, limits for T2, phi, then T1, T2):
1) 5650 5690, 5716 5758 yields 0.502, 0.9966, 0.995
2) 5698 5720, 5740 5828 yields 0.520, 0.9312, 0.990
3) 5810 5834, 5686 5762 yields 0.506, 0.9997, 0.977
